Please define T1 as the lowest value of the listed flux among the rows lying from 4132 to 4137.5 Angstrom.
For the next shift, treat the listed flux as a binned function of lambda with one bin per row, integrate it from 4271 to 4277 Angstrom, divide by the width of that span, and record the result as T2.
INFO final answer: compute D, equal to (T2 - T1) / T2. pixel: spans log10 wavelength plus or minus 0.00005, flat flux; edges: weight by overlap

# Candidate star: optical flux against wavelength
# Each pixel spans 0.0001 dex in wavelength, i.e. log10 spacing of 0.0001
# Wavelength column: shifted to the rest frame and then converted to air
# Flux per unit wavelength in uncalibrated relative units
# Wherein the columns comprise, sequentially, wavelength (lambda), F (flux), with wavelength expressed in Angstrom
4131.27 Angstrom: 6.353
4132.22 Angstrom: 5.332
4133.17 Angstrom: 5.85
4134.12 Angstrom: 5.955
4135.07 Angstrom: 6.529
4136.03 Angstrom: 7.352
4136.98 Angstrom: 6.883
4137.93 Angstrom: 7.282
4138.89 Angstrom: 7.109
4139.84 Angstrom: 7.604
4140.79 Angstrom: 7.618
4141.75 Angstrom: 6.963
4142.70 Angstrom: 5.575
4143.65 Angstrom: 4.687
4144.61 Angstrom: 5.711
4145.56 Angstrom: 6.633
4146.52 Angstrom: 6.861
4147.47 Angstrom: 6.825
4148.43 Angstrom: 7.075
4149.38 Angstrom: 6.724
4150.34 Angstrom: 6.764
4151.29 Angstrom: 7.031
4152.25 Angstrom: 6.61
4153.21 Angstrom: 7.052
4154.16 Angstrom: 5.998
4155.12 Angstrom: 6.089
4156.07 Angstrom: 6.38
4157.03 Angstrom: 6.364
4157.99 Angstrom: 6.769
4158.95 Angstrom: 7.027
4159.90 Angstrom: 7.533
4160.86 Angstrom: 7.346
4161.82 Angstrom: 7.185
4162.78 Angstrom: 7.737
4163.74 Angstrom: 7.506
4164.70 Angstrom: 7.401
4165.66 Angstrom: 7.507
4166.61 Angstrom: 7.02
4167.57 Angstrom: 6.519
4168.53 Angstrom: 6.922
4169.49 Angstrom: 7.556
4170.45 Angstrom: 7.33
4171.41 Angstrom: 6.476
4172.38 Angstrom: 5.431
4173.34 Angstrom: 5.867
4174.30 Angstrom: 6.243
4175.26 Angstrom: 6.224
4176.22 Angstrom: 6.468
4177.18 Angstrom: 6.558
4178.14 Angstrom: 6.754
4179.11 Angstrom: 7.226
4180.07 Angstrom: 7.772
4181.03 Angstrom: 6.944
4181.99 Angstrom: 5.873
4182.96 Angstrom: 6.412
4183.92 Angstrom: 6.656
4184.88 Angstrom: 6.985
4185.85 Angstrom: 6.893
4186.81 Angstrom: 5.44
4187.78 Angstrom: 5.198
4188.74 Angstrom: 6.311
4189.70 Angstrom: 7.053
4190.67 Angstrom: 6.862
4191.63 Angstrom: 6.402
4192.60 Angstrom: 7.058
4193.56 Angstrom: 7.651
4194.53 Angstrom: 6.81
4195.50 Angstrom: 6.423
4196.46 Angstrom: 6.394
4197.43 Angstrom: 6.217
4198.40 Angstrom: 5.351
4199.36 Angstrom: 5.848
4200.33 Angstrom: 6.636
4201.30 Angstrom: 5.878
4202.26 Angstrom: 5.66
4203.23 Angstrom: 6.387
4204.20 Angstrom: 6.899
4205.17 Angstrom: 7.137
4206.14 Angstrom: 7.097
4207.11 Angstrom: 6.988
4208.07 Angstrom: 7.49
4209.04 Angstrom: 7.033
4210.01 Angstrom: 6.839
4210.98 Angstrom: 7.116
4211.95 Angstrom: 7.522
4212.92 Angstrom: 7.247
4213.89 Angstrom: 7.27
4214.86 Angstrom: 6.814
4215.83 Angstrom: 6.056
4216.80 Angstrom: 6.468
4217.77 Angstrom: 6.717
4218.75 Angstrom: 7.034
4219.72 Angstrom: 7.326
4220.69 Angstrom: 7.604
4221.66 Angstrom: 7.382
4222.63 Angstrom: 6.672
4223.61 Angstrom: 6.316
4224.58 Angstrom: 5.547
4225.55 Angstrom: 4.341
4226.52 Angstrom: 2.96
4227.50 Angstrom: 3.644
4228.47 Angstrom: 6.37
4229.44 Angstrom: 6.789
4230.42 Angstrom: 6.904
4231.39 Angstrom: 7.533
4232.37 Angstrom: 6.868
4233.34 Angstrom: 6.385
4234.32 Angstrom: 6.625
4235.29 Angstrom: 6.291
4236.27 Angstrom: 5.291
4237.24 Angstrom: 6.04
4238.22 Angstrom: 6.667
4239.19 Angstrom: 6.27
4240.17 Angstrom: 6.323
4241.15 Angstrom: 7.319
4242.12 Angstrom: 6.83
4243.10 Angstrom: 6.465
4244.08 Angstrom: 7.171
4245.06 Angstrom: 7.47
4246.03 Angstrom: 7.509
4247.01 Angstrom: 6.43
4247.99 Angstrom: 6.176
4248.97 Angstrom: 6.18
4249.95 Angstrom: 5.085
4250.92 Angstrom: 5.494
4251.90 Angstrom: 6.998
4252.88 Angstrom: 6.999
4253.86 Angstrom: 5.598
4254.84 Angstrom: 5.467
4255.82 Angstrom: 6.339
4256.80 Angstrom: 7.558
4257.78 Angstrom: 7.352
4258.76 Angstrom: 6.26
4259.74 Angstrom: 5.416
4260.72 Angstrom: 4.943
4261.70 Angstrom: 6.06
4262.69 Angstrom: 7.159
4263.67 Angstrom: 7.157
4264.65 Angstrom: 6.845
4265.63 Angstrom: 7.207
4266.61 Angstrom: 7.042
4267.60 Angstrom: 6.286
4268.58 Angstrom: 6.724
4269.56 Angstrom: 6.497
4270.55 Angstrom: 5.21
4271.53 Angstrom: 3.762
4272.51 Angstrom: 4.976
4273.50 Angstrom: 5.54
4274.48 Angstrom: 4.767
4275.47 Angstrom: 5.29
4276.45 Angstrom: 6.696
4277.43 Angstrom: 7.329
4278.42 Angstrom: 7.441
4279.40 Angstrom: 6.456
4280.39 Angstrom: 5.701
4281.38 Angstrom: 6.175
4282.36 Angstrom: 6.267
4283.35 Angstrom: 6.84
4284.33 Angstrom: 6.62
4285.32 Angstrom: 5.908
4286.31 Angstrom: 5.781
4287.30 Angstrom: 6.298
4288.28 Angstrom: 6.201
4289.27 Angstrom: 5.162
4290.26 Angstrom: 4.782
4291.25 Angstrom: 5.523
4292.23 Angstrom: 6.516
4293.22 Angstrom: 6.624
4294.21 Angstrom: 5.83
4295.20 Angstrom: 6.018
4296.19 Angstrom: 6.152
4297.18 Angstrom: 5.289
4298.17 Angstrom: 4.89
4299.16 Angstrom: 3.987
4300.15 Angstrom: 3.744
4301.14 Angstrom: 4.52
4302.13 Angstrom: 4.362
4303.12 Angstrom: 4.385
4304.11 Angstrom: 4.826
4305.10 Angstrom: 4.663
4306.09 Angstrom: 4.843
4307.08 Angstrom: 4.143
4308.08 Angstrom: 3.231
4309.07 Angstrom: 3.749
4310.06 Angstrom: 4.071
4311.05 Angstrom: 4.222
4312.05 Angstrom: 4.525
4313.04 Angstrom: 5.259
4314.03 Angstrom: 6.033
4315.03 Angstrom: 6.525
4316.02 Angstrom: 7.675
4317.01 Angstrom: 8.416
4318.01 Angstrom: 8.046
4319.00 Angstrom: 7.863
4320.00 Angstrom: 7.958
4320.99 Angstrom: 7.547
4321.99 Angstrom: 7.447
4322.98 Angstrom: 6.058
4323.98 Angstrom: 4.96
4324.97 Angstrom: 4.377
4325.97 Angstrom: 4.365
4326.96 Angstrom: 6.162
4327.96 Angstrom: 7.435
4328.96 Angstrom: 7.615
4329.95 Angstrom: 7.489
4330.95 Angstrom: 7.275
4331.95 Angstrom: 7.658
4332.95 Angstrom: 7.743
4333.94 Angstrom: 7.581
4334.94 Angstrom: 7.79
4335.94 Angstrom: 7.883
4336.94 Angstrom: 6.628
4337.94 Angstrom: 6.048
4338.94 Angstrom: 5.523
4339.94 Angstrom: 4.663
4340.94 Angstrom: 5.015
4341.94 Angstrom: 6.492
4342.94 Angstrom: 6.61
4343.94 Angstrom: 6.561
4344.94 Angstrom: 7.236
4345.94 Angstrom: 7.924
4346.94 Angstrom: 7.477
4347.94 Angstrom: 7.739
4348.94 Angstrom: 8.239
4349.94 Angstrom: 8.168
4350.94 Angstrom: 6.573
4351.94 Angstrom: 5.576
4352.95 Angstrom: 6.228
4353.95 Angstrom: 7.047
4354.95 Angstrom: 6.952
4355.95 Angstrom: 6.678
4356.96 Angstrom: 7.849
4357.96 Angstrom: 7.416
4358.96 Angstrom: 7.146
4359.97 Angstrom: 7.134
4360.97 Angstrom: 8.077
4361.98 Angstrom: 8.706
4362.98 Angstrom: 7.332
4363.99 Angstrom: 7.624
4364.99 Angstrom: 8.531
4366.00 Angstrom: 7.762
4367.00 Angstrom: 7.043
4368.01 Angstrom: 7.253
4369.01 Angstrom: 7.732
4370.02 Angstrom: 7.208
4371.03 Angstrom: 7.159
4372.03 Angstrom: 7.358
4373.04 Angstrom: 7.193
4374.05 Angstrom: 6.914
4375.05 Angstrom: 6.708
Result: -0.02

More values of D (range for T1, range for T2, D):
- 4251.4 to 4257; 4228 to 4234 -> 0.20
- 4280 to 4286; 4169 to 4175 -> 0.12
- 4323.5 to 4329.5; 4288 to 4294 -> 0.25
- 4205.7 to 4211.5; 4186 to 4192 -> -0.09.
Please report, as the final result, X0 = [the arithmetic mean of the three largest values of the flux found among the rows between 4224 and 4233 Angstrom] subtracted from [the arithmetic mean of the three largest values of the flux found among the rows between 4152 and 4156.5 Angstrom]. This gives -0.4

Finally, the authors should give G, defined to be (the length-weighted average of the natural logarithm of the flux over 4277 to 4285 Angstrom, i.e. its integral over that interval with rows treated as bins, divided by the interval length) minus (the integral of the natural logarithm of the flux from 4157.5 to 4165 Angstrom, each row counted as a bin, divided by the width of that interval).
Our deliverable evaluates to -0.11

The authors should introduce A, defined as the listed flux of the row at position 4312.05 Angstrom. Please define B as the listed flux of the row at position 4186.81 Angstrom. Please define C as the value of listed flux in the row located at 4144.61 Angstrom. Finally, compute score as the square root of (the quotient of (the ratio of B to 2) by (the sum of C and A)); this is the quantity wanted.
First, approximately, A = 4.525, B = 5.44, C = 5.711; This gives 0.52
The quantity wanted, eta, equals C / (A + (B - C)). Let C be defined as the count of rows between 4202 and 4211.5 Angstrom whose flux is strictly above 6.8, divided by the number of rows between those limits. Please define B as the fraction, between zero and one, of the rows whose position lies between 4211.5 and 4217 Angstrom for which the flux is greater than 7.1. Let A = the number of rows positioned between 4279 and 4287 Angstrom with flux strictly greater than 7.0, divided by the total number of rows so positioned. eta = -2.7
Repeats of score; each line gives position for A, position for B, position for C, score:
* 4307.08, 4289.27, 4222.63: 0.49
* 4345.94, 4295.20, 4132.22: 0.48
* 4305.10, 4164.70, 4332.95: 0.55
